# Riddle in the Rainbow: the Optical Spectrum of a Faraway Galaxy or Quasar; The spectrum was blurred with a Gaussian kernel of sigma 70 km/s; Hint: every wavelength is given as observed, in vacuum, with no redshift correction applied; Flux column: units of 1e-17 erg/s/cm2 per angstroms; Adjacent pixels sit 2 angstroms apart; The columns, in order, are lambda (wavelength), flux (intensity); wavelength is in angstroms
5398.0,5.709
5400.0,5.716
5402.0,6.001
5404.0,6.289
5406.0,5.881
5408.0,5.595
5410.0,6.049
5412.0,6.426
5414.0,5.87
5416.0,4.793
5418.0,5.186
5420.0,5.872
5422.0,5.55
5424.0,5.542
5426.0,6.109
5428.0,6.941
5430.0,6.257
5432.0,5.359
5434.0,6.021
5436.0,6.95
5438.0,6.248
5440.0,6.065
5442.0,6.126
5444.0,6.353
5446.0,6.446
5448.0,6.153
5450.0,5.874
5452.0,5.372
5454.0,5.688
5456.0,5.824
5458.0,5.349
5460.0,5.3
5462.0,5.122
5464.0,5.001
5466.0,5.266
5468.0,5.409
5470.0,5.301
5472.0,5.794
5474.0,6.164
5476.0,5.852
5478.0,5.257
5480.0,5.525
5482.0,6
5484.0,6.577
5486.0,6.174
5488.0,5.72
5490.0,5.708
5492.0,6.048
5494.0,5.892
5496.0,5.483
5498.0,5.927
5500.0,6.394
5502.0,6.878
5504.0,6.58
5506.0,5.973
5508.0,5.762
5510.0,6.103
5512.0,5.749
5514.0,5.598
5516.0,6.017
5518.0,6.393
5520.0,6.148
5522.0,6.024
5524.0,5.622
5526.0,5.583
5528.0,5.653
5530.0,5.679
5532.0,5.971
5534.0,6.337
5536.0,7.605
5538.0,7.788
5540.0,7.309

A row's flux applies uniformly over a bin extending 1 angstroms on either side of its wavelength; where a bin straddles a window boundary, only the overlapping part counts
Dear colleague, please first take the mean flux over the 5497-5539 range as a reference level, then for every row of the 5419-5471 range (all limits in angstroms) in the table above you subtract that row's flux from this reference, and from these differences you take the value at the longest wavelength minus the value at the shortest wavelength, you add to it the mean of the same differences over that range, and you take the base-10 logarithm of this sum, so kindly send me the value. 0.0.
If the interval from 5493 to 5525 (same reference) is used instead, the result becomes -0.4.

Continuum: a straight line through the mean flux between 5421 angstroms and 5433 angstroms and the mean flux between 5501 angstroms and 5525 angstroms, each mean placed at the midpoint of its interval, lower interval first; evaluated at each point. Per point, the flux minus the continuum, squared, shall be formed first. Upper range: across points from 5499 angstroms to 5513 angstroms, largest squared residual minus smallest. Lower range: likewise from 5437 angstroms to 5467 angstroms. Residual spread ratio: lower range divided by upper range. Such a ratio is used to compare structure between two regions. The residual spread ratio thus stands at 1.5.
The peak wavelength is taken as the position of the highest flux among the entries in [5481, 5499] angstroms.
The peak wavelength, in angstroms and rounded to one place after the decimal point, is 5484.0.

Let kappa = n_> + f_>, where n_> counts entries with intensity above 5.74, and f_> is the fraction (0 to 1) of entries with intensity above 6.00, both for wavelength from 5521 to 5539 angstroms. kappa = 5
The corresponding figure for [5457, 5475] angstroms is 2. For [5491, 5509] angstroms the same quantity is 8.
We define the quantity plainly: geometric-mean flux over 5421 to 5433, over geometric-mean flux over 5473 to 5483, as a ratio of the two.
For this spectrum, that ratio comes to 1.03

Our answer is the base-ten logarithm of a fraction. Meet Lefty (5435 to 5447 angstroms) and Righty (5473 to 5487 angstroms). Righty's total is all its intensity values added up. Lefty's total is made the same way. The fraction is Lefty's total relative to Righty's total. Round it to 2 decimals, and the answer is -0.04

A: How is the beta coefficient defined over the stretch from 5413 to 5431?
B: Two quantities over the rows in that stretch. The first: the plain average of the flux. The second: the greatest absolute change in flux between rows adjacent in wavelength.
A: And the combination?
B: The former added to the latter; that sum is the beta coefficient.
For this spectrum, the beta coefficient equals 6.9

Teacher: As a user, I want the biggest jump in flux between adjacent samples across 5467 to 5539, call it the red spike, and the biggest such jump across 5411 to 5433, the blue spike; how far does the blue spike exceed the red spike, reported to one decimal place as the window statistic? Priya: -0.2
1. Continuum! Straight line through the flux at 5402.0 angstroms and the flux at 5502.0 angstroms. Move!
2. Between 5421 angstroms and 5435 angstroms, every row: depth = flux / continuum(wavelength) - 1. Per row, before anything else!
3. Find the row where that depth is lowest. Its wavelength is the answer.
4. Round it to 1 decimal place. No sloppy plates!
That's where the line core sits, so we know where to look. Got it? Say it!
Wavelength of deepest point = 5432.0 angstroms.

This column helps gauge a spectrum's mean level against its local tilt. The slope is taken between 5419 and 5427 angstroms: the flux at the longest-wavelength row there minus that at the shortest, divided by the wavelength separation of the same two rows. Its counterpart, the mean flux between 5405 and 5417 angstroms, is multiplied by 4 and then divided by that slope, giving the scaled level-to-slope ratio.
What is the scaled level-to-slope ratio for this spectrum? 584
